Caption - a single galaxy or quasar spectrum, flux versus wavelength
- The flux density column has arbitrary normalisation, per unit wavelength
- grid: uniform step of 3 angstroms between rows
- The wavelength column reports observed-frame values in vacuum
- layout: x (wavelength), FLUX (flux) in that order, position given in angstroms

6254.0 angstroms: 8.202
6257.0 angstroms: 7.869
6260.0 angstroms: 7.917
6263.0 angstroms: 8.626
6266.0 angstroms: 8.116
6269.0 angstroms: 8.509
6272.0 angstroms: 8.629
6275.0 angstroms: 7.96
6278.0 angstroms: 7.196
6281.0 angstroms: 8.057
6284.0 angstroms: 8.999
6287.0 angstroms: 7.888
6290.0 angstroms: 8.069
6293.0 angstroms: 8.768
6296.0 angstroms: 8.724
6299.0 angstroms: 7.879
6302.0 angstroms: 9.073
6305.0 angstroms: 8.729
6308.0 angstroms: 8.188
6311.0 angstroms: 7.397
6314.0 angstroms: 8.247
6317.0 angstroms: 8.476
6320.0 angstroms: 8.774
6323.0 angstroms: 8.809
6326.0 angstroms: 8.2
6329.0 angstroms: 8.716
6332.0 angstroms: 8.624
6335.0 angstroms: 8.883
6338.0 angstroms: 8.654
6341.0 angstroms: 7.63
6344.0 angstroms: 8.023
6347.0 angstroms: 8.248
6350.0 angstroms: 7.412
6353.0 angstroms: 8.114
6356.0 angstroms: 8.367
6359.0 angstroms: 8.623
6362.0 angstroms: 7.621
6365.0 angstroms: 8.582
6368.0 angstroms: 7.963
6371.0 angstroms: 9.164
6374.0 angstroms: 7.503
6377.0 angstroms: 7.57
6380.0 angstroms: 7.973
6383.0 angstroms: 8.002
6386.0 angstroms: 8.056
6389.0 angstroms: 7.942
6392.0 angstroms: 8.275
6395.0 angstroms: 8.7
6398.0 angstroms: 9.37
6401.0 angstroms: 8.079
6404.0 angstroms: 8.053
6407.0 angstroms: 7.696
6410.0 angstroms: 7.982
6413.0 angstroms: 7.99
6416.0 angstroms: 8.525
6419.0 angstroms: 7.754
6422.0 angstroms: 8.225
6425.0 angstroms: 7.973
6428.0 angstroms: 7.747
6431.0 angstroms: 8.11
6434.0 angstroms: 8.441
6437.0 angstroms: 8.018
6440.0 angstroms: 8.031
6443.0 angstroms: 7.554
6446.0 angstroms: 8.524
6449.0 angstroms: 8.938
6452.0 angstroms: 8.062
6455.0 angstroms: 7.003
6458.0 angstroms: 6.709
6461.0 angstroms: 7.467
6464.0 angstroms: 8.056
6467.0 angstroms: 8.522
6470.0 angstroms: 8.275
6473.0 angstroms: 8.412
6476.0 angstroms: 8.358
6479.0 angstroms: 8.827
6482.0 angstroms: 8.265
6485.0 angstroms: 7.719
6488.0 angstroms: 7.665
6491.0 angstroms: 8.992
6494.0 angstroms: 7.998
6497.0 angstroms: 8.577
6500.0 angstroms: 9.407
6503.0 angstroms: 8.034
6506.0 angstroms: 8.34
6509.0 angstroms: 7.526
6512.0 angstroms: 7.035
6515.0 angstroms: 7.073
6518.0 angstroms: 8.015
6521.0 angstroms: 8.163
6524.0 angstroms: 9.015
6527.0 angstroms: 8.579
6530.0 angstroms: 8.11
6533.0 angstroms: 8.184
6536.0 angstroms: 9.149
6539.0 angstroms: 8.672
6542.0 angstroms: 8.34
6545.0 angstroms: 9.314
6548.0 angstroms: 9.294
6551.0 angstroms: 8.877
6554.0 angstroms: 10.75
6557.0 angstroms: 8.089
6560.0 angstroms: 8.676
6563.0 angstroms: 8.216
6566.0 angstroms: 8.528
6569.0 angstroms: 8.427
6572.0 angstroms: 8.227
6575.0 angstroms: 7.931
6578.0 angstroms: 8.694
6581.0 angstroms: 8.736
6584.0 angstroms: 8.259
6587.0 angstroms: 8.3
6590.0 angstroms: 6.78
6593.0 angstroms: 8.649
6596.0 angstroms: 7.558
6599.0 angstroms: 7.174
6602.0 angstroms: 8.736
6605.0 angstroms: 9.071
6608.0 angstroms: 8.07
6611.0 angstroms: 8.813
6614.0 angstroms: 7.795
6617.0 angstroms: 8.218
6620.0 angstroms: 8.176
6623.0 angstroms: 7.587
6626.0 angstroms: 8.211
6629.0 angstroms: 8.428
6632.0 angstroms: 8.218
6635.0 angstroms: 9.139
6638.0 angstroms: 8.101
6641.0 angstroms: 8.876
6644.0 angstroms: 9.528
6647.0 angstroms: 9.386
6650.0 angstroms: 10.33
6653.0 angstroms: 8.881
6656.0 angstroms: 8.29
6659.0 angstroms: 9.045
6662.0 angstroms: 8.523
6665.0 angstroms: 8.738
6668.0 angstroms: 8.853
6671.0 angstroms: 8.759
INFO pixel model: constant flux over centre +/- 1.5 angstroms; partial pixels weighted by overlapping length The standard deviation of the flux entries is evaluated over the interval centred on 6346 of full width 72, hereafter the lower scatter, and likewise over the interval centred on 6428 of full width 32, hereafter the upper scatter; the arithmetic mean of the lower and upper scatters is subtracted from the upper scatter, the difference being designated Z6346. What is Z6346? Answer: -0.11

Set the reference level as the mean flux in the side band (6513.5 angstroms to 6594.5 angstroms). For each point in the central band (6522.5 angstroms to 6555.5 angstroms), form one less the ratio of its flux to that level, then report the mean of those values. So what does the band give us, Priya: -0.053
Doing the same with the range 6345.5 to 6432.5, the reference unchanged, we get 0.042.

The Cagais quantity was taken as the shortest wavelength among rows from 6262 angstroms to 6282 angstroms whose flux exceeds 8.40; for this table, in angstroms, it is 6263.0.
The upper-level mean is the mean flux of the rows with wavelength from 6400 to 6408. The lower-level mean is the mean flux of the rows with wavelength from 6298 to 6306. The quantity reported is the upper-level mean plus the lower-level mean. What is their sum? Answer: 16.5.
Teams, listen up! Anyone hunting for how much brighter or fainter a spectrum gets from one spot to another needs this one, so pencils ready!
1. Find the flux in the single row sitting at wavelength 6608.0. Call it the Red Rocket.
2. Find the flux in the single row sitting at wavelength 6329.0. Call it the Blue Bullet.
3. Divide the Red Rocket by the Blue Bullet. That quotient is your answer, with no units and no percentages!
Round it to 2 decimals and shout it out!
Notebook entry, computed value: 0.93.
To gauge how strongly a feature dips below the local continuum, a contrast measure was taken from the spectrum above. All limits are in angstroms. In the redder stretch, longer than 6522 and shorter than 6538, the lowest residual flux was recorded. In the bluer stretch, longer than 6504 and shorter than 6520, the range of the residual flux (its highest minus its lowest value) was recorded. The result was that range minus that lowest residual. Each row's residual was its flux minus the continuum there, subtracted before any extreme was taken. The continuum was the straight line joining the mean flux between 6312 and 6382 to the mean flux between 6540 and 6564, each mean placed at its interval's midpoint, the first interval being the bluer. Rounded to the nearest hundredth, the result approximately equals 2.09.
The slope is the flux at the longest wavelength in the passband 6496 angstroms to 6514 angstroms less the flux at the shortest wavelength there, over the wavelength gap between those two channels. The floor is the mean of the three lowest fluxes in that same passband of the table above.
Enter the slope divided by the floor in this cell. -0.0136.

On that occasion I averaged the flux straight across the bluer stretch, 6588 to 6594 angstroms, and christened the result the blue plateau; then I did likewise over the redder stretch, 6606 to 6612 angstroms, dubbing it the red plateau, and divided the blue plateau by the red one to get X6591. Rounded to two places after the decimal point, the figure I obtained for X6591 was 0.91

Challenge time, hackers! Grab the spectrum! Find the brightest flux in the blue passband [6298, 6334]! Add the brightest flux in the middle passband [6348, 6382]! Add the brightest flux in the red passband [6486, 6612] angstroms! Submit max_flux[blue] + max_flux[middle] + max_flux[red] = 29.0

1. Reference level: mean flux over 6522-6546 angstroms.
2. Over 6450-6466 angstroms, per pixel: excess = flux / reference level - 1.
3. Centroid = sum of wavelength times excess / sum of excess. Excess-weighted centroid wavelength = 6457.8 angstroms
